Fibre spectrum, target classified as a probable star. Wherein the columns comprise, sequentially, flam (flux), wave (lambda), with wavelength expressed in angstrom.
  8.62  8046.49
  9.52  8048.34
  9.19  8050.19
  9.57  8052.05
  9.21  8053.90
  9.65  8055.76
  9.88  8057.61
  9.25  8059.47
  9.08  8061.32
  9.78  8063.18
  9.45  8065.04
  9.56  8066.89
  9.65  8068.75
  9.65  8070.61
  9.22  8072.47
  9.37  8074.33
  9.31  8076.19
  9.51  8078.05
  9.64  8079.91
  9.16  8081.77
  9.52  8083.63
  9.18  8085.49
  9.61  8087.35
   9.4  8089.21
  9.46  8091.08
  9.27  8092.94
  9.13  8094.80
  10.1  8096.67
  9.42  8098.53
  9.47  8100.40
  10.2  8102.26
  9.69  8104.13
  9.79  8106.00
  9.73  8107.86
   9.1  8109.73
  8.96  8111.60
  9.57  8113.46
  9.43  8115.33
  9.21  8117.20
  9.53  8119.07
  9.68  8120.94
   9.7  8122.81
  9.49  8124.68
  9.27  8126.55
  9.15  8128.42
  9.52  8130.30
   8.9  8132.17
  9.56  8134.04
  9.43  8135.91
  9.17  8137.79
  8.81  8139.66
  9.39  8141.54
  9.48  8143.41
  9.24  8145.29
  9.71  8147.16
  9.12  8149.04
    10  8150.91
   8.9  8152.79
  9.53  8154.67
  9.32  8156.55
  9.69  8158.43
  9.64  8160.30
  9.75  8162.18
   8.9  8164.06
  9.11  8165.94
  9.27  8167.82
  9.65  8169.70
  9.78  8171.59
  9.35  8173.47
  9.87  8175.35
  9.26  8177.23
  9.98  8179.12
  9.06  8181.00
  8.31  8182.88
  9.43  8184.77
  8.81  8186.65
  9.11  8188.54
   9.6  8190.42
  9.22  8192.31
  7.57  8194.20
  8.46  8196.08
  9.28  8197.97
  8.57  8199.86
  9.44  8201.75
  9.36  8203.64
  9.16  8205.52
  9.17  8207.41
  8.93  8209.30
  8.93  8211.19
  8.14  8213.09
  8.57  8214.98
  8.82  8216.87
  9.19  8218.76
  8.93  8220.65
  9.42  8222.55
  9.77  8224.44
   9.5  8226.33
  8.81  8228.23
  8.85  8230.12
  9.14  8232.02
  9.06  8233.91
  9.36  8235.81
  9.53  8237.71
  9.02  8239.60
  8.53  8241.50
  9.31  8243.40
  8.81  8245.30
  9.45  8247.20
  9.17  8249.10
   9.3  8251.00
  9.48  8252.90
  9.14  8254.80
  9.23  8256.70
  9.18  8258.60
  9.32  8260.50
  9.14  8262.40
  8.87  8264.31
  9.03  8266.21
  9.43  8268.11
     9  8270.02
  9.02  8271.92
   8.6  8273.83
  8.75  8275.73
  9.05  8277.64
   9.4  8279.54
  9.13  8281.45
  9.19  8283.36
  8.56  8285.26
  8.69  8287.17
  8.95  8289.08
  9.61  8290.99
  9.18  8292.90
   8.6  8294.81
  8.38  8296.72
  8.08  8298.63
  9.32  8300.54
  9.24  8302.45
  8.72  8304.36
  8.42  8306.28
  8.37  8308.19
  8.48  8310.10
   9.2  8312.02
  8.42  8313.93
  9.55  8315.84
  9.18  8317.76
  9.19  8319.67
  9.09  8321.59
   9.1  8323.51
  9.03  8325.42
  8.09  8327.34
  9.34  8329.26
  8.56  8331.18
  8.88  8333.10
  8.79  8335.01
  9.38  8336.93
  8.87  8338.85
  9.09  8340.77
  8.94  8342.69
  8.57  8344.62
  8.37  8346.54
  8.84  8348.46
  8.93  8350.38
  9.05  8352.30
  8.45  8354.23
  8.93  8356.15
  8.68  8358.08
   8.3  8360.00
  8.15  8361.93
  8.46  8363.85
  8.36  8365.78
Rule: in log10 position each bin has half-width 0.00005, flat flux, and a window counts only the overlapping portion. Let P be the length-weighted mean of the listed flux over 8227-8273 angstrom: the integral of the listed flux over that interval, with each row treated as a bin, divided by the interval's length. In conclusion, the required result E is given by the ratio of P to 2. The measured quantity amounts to 4.57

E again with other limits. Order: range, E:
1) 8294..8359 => 4.41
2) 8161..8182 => 4.73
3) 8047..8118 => 4.73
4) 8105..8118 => 4.70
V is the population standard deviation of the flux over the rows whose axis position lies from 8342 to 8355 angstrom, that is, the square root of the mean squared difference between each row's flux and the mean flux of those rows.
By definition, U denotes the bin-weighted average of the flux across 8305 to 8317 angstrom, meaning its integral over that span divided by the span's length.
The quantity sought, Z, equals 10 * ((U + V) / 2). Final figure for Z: 45.0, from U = 8.74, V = 0.25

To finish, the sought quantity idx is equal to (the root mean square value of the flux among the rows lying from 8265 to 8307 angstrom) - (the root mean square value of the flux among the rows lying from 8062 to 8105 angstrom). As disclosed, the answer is -0.58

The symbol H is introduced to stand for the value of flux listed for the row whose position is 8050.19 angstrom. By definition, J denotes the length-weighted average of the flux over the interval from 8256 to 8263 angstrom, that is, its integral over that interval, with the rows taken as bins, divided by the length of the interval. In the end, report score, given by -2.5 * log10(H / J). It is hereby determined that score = 0.00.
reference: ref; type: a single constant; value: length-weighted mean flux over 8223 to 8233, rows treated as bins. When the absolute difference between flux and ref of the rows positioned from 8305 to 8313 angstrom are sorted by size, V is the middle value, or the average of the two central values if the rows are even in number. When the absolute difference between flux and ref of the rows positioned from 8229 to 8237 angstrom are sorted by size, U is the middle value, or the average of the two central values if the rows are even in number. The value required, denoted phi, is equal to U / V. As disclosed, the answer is 0.2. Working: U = 0.150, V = 0.781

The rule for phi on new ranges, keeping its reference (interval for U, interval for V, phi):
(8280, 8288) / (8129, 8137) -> 1.0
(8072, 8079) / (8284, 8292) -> 0.2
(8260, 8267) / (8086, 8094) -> 0.7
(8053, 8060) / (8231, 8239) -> 1.5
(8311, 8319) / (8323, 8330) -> 1.1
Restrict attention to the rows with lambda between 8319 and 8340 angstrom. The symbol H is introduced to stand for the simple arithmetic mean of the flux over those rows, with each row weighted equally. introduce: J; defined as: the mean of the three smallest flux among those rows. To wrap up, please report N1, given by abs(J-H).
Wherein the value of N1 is 0.46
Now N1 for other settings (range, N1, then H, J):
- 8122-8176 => 0.53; 9.4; 8.87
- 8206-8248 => 0.64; 9.1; 8.41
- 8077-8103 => 0.35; 9.5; 9.16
